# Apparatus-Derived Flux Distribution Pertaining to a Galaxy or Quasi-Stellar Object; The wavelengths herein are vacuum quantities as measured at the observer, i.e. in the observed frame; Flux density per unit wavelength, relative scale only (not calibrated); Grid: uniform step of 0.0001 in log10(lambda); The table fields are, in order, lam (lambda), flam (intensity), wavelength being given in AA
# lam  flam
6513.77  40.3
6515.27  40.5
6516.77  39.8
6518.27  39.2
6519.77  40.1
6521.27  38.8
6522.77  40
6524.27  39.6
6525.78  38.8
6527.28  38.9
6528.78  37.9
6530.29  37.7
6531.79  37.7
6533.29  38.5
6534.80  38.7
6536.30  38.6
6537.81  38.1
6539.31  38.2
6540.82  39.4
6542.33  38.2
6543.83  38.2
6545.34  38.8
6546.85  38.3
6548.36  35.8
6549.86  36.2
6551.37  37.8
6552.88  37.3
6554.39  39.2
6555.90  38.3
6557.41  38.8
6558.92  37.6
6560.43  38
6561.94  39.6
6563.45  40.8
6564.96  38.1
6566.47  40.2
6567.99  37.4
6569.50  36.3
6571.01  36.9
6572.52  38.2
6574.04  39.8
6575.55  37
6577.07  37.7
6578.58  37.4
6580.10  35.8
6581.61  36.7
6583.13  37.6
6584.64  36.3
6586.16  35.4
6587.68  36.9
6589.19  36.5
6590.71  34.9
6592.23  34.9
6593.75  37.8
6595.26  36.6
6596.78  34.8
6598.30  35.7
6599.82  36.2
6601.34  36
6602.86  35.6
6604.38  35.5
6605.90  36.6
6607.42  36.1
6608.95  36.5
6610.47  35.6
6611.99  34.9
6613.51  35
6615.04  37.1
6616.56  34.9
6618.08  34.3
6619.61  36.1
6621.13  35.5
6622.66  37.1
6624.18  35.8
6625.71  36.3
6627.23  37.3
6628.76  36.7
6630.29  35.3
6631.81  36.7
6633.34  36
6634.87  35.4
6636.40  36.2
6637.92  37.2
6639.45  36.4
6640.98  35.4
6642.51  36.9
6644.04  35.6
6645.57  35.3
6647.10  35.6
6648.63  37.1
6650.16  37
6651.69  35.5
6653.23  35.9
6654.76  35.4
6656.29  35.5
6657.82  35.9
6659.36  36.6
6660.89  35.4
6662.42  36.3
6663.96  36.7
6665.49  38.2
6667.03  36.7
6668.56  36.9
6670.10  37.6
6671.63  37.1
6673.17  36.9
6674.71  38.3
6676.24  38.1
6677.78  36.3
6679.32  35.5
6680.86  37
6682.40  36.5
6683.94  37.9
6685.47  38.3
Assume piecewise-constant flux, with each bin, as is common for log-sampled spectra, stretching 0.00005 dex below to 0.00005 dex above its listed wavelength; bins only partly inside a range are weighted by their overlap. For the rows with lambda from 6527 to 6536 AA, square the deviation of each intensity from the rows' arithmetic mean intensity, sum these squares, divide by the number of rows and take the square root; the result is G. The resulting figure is 0.5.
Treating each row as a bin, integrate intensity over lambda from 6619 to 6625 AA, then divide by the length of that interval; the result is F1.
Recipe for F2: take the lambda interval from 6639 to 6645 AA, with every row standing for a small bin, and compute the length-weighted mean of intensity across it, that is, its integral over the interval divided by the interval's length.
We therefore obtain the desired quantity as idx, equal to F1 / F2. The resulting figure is 1.00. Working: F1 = 36.1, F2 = 36.0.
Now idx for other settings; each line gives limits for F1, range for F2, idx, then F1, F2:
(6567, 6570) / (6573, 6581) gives 0.99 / 37.1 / 37.5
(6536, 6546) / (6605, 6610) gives 1.06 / 38.5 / 36.3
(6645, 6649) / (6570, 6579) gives 0.95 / 35.9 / 37.8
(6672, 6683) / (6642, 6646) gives 1.03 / 36.9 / 35.9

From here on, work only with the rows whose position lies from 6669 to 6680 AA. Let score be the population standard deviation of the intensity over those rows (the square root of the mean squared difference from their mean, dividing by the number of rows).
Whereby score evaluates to 0.92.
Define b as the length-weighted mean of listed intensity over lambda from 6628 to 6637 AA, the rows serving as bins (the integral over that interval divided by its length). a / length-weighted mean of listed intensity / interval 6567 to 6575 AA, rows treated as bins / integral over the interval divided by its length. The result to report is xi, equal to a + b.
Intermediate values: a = 37.8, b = 36.0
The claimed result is 73.8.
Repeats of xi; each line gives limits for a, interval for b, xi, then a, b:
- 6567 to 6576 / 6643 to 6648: 73.3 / 37.7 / 35.6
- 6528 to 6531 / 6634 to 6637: 73.5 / 37.8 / 35.7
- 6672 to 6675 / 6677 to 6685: 74.0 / 37.3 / 36.7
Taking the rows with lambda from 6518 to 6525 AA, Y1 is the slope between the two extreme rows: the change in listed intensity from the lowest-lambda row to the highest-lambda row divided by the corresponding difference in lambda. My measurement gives 0.1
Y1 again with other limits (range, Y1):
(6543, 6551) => -0.3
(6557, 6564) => 0.3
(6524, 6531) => -0.3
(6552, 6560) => 0.0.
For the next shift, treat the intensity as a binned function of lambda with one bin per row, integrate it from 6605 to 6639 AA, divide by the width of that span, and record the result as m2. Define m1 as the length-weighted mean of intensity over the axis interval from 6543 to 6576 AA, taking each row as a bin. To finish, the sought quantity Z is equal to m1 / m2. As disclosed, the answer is 1.06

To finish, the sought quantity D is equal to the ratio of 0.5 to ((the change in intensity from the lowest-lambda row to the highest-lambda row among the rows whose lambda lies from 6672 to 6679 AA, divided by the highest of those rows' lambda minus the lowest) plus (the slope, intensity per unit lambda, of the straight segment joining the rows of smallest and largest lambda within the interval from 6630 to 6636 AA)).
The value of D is -5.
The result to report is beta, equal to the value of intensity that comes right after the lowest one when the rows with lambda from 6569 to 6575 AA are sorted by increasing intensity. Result 36.9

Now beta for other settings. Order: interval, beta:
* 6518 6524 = 39.2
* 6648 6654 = 35.9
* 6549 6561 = 37.3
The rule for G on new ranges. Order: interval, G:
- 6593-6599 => 1.1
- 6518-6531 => 0.8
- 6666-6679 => 0.7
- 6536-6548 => 0.4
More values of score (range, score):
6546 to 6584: 1.29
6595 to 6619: 0.76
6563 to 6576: 1.51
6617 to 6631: 0.89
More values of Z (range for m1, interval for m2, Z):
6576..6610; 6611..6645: 1.01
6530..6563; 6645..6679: 1.04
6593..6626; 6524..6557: 0.94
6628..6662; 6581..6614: 1.00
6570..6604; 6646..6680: 1.00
